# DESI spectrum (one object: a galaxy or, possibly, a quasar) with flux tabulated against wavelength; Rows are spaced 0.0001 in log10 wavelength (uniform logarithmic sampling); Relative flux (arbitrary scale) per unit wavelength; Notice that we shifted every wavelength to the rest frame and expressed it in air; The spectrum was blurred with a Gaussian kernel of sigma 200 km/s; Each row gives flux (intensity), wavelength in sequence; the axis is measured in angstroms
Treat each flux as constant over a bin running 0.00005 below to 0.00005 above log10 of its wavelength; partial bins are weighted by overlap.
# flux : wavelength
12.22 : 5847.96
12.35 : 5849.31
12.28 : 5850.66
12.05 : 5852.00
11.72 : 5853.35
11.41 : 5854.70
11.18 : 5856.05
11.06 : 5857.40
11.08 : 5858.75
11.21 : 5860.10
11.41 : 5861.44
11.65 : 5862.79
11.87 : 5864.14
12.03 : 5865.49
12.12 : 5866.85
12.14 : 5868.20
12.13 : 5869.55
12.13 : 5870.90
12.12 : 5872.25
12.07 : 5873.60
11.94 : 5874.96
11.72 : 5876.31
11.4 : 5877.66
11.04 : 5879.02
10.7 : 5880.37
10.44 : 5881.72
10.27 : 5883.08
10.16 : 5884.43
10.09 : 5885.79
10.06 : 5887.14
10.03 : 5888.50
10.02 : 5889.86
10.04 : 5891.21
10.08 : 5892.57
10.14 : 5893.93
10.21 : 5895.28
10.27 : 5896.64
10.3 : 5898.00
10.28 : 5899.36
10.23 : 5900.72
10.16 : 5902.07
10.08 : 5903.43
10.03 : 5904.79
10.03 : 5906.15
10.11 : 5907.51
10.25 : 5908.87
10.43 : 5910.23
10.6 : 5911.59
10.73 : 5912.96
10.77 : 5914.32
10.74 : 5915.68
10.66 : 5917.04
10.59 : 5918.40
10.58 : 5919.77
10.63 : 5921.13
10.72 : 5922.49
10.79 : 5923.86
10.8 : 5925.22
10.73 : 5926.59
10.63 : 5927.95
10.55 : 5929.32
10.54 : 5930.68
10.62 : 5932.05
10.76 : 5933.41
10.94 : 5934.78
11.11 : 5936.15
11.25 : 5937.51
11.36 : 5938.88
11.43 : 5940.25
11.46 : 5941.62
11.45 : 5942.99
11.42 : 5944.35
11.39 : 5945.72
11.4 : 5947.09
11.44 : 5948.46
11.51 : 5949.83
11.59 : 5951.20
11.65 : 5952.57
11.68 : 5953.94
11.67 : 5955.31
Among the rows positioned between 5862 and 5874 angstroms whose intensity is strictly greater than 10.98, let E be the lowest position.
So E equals 5862.79 angstroms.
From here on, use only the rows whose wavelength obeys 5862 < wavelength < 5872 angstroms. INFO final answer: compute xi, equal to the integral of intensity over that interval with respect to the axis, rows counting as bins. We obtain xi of 120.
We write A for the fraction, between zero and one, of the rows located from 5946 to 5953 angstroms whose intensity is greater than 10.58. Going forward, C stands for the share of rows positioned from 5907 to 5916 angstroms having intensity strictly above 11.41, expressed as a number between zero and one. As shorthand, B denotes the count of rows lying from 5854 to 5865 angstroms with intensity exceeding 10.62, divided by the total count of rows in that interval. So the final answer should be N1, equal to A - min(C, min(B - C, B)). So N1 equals 1.00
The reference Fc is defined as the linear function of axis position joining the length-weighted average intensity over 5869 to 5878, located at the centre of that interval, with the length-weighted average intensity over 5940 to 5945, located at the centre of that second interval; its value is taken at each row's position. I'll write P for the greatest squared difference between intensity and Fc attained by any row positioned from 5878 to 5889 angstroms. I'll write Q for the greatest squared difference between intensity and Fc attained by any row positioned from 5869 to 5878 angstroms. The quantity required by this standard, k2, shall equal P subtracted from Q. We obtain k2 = -3.0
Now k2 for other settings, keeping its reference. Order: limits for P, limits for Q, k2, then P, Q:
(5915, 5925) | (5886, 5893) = 2.2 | 1.1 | 3.29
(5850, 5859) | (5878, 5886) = 2.1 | 1.0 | 3.15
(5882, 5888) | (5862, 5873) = -3.1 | 3.2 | 0.15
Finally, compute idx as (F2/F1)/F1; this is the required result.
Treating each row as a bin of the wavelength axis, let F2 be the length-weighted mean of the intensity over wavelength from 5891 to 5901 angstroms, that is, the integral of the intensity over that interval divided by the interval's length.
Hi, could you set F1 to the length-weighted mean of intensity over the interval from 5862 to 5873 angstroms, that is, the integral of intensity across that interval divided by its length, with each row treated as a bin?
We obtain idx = 0.071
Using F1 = 12.0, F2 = 10.2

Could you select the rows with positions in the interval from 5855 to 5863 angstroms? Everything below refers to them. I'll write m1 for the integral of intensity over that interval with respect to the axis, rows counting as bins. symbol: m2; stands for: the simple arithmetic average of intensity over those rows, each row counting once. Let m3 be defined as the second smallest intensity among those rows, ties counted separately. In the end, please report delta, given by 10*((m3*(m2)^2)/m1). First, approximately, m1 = 90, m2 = 11.3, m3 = 11.08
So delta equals 156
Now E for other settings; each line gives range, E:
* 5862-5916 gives 5862.79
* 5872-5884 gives 5872.25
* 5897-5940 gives 5936.15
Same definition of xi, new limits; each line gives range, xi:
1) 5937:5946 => 103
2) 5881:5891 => 102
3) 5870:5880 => 118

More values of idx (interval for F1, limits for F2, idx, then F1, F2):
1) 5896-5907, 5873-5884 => 0.108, 10.2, 11.2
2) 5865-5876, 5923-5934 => 0.073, 12.1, 10.7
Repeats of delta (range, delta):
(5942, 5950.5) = 153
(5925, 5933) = 140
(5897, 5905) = 128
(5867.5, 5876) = 172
